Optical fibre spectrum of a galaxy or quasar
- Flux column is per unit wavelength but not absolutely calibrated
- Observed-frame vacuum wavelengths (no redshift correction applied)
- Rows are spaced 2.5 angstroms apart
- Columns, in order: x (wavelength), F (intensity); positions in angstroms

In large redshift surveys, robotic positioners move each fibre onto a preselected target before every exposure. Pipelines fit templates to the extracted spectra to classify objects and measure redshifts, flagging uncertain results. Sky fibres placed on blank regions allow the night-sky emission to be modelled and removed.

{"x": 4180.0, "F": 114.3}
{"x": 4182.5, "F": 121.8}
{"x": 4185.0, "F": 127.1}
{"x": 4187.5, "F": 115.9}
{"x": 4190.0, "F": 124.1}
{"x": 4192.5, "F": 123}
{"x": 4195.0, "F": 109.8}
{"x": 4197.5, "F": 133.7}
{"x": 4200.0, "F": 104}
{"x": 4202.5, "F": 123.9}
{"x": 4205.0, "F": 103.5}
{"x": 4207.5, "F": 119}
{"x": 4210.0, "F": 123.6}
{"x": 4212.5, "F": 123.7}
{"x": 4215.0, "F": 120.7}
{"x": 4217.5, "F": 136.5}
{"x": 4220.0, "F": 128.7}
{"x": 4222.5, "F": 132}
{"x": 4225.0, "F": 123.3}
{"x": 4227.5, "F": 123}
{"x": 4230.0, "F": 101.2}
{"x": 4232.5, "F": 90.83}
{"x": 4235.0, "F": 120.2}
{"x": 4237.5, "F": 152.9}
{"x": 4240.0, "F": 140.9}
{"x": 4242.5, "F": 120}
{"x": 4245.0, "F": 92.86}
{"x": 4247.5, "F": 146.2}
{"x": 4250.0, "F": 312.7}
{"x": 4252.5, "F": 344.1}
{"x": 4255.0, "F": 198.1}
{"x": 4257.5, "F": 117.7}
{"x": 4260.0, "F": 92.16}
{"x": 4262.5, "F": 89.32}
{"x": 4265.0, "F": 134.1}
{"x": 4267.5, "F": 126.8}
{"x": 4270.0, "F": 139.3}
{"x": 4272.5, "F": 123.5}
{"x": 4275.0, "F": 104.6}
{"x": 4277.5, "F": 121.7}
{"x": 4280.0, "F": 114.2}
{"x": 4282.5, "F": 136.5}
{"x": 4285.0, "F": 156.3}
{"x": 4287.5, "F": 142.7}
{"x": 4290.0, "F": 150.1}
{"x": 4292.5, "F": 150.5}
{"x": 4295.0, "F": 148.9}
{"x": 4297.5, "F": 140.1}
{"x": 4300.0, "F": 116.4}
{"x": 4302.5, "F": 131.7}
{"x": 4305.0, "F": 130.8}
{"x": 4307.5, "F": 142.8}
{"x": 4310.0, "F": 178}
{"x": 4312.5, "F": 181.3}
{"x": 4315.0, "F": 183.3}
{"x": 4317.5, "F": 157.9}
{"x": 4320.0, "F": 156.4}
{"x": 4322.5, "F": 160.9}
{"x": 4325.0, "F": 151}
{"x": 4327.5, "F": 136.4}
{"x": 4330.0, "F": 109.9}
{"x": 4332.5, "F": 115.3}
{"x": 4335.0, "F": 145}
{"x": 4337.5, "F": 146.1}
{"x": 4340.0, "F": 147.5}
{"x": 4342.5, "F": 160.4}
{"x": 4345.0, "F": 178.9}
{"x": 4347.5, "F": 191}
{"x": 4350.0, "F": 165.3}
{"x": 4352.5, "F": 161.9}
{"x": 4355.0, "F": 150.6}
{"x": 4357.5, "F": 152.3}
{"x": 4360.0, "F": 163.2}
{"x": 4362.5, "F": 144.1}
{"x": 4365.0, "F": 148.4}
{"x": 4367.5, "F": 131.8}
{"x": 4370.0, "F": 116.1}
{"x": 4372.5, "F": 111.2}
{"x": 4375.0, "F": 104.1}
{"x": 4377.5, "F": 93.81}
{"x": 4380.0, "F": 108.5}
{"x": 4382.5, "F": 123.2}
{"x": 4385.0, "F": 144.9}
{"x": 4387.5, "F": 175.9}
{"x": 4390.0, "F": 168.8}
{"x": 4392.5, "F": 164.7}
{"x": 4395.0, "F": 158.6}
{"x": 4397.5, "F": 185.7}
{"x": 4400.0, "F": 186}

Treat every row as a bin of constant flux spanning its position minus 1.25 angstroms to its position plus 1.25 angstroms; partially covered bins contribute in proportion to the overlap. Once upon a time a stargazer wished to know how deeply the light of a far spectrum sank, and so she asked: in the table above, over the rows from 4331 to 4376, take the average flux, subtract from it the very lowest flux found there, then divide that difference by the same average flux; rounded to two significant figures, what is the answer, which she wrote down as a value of 0.29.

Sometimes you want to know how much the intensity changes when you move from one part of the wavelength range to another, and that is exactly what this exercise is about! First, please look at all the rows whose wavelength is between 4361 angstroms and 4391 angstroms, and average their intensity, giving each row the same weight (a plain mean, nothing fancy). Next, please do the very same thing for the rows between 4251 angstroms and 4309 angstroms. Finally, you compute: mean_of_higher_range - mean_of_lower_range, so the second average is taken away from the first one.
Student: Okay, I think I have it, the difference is -11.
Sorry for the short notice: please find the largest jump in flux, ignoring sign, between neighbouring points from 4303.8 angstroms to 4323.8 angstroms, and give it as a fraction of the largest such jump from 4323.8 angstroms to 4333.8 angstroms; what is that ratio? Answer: 1.3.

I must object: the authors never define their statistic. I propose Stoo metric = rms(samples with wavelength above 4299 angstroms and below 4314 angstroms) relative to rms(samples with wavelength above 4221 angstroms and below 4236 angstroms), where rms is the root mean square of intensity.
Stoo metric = 1.28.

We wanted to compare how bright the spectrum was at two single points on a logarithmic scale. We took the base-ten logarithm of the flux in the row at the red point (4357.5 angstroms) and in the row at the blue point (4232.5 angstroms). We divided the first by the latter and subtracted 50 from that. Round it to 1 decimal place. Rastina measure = -48.9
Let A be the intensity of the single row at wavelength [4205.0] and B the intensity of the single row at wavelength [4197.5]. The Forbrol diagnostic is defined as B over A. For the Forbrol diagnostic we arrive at 1.29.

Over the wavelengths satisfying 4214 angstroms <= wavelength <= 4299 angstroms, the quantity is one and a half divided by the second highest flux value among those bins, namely 0.0048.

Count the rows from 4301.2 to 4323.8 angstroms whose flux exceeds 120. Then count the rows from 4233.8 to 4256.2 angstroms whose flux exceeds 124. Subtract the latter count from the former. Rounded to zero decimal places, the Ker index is 3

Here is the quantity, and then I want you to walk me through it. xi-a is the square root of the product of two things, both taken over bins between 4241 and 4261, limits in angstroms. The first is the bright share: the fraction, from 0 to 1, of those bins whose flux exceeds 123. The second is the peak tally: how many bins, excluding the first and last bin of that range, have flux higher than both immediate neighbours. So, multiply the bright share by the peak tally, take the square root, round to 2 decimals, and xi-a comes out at 0.71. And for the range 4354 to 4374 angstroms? 1.22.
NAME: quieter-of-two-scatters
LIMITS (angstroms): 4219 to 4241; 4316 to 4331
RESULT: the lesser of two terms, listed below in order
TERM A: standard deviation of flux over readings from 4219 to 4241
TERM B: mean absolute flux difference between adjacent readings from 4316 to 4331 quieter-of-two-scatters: 11.4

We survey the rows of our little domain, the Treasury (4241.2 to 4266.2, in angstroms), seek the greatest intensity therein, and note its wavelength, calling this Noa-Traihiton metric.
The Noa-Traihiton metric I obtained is 4252.5 angstroms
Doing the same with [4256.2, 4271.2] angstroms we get 4270.0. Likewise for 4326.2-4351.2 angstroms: 4347.5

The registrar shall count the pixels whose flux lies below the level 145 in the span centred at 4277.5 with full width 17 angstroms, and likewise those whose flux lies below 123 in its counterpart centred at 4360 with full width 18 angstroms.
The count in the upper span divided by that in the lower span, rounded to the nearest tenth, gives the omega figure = 0.0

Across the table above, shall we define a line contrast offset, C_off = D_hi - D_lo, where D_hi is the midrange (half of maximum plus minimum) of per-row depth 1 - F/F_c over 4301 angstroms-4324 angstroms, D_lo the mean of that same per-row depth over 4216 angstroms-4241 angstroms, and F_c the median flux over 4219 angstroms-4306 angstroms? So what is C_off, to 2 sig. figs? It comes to -0.25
